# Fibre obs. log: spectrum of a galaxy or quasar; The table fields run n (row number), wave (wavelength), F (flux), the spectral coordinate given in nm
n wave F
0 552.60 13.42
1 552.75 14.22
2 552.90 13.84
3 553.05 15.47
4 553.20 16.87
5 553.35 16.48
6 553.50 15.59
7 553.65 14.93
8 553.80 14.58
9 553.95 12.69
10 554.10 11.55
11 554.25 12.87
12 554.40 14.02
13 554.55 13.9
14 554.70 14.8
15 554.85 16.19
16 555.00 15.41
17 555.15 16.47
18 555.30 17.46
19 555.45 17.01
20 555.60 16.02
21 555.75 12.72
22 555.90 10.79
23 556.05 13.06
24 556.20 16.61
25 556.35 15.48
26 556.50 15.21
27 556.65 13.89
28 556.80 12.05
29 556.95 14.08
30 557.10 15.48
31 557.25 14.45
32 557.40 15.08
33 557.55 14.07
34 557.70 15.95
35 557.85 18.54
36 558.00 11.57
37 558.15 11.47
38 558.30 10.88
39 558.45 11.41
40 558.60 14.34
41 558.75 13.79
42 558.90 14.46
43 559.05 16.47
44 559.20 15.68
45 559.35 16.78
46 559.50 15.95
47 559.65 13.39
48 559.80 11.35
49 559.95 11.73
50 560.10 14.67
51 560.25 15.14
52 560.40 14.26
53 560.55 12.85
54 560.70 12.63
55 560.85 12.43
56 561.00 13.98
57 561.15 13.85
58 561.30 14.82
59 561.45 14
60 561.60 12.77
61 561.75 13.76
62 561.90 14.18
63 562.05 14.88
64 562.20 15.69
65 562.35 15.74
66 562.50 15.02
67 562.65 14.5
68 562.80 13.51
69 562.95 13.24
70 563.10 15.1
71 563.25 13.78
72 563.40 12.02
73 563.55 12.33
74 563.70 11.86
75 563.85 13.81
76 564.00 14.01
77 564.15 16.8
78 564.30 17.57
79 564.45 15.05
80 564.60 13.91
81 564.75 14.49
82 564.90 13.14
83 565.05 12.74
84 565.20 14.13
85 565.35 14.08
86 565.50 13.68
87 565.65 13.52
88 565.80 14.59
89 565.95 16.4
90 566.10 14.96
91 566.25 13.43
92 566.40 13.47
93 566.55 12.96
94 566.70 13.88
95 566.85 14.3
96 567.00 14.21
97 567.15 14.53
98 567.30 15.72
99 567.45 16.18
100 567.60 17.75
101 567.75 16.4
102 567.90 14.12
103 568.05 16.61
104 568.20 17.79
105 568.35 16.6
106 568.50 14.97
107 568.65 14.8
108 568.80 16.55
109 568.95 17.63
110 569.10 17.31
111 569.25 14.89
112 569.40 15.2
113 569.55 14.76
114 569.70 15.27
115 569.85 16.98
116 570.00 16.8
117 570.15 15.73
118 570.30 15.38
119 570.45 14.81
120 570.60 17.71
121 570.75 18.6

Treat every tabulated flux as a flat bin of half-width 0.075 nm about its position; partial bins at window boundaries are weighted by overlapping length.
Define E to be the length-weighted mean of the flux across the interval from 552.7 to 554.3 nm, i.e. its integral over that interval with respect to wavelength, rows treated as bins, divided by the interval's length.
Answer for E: 14.5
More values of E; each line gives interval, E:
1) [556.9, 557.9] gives 15.3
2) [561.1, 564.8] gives 14.3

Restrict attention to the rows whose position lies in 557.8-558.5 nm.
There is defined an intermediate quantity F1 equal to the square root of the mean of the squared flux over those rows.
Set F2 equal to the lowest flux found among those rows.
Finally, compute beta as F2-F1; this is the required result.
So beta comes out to -2.2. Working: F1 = 13.1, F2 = 10.88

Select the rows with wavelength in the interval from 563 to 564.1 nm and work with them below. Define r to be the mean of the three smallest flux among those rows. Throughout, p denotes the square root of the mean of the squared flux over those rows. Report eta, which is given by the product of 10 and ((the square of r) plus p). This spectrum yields 1590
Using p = 13.3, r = 12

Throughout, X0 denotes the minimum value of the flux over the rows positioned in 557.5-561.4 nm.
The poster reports 10.88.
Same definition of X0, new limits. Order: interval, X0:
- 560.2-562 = 12.43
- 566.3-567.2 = 12.96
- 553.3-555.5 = 11.55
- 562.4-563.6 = 12.02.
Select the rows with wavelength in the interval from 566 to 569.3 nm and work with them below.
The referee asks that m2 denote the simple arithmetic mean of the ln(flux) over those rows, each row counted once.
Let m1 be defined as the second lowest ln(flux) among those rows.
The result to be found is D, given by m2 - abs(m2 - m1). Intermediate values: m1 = 2.60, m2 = 2.73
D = 2.60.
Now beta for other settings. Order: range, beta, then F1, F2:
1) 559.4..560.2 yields -2.2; 13.5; 11.35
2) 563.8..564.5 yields -1.7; 15.5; 13.81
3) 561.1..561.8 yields -1.1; 13.9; 12.77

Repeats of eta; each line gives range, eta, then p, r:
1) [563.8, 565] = 2004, 14.9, 14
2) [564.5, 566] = 1866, 14.1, 13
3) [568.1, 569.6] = 2356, 16.1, 15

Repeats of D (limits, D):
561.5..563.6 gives 2.51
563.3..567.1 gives 2.49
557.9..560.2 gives 2.43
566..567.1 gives 2.60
